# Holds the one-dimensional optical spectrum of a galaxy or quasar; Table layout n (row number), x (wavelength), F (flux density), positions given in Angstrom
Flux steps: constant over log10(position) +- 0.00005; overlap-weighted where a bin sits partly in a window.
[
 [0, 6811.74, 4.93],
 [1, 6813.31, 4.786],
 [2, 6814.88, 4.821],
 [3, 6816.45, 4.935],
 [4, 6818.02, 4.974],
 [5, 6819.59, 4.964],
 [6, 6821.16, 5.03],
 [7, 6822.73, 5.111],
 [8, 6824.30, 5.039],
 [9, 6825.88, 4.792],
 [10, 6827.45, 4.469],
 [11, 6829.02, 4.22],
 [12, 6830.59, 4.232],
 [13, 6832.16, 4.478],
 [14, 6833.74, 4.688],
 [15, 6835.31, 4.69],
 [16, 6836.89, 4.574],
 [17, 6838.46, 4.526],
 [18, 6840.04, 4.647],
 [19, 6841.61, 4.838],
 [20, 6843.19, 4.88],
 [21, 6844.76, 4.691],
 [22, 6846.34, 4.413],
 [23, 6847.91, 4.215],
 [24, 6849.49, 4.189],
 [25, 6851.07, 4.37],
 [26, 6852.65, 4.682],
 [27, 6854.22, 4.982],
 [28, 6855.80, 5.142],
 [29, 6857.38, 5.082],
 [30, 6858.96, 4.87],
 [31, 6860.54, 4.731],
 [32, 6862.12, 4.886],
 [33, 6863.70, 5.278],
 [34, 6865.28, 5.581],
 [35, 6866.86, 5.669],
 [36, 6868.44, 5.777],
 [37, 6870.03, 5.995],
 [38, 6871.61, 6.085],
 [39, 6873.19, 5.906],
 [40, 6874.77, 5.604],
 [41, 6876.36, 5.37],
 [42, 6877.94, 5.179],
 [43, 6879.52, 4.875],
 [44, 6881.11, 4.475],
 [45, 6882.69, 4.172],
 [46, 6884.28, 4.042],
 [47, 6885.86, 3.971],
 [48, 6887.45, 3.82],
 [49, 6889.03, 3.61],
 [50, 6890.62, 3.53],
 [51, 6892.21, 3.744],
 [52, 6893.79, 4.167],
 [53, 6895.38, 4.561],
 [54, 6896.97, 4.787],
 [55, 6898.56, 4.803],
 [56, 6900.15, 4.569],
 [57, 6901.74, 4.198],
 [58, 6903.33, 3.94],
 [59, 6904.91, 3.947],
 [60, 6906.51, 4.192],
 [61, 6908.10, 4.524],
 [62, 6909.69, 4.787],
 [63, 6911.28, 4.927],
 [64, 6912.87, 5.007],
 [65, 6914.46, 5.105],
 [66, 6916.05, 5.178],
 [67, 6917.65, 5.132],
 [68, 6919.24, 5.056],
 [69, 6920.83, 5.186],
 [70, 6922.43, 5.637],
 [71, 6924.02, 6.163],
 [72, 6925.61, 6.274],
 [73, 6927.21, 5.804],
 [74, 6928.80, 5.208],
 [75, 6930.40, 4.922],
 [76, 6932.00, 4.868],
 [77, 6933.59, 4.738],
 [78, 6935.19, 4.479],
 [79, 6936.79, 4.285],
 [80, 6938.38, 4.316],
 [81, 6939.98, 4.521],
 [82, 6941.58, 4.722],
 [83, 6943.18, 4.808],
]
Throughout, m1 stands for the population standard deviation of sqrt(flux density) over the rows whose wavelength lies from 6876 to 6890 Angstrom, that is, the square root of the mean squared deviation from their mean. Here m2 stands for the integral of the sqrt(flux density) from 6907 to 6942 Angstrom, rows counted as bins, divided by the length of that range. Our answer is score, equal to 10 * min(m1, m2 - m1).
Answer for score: 1.4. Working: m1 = 0.14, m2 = 2.24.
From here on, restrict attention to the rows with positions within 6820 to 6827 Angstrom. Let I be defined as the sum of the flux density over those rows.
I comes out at 20.0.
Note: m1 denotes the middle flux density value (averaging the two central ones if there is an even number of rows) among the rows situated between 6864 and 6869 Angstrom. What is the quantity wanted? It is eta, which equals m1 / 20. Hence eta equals 0.28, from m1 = 5.7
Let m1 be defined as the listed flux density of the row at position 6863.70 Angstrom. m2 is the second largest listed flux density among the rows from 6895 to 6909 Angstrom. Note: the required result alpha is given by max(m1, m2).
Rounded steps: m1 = 5.278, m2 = 4.787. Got 5.3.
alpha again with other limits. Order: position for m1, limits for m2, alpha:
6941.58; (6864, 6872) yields 6.0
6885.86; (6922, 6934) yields 6.2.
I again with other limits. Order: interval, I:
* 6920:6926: 23.3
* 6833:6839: 18.5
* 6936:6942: 17.8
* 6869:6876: 23.6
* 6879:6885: 17.6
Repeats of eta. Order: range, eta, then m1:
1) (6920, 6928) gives 0.29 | 5.8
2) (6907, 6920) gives 0.25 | 5.0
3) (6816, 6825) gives 0.25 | 5.0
